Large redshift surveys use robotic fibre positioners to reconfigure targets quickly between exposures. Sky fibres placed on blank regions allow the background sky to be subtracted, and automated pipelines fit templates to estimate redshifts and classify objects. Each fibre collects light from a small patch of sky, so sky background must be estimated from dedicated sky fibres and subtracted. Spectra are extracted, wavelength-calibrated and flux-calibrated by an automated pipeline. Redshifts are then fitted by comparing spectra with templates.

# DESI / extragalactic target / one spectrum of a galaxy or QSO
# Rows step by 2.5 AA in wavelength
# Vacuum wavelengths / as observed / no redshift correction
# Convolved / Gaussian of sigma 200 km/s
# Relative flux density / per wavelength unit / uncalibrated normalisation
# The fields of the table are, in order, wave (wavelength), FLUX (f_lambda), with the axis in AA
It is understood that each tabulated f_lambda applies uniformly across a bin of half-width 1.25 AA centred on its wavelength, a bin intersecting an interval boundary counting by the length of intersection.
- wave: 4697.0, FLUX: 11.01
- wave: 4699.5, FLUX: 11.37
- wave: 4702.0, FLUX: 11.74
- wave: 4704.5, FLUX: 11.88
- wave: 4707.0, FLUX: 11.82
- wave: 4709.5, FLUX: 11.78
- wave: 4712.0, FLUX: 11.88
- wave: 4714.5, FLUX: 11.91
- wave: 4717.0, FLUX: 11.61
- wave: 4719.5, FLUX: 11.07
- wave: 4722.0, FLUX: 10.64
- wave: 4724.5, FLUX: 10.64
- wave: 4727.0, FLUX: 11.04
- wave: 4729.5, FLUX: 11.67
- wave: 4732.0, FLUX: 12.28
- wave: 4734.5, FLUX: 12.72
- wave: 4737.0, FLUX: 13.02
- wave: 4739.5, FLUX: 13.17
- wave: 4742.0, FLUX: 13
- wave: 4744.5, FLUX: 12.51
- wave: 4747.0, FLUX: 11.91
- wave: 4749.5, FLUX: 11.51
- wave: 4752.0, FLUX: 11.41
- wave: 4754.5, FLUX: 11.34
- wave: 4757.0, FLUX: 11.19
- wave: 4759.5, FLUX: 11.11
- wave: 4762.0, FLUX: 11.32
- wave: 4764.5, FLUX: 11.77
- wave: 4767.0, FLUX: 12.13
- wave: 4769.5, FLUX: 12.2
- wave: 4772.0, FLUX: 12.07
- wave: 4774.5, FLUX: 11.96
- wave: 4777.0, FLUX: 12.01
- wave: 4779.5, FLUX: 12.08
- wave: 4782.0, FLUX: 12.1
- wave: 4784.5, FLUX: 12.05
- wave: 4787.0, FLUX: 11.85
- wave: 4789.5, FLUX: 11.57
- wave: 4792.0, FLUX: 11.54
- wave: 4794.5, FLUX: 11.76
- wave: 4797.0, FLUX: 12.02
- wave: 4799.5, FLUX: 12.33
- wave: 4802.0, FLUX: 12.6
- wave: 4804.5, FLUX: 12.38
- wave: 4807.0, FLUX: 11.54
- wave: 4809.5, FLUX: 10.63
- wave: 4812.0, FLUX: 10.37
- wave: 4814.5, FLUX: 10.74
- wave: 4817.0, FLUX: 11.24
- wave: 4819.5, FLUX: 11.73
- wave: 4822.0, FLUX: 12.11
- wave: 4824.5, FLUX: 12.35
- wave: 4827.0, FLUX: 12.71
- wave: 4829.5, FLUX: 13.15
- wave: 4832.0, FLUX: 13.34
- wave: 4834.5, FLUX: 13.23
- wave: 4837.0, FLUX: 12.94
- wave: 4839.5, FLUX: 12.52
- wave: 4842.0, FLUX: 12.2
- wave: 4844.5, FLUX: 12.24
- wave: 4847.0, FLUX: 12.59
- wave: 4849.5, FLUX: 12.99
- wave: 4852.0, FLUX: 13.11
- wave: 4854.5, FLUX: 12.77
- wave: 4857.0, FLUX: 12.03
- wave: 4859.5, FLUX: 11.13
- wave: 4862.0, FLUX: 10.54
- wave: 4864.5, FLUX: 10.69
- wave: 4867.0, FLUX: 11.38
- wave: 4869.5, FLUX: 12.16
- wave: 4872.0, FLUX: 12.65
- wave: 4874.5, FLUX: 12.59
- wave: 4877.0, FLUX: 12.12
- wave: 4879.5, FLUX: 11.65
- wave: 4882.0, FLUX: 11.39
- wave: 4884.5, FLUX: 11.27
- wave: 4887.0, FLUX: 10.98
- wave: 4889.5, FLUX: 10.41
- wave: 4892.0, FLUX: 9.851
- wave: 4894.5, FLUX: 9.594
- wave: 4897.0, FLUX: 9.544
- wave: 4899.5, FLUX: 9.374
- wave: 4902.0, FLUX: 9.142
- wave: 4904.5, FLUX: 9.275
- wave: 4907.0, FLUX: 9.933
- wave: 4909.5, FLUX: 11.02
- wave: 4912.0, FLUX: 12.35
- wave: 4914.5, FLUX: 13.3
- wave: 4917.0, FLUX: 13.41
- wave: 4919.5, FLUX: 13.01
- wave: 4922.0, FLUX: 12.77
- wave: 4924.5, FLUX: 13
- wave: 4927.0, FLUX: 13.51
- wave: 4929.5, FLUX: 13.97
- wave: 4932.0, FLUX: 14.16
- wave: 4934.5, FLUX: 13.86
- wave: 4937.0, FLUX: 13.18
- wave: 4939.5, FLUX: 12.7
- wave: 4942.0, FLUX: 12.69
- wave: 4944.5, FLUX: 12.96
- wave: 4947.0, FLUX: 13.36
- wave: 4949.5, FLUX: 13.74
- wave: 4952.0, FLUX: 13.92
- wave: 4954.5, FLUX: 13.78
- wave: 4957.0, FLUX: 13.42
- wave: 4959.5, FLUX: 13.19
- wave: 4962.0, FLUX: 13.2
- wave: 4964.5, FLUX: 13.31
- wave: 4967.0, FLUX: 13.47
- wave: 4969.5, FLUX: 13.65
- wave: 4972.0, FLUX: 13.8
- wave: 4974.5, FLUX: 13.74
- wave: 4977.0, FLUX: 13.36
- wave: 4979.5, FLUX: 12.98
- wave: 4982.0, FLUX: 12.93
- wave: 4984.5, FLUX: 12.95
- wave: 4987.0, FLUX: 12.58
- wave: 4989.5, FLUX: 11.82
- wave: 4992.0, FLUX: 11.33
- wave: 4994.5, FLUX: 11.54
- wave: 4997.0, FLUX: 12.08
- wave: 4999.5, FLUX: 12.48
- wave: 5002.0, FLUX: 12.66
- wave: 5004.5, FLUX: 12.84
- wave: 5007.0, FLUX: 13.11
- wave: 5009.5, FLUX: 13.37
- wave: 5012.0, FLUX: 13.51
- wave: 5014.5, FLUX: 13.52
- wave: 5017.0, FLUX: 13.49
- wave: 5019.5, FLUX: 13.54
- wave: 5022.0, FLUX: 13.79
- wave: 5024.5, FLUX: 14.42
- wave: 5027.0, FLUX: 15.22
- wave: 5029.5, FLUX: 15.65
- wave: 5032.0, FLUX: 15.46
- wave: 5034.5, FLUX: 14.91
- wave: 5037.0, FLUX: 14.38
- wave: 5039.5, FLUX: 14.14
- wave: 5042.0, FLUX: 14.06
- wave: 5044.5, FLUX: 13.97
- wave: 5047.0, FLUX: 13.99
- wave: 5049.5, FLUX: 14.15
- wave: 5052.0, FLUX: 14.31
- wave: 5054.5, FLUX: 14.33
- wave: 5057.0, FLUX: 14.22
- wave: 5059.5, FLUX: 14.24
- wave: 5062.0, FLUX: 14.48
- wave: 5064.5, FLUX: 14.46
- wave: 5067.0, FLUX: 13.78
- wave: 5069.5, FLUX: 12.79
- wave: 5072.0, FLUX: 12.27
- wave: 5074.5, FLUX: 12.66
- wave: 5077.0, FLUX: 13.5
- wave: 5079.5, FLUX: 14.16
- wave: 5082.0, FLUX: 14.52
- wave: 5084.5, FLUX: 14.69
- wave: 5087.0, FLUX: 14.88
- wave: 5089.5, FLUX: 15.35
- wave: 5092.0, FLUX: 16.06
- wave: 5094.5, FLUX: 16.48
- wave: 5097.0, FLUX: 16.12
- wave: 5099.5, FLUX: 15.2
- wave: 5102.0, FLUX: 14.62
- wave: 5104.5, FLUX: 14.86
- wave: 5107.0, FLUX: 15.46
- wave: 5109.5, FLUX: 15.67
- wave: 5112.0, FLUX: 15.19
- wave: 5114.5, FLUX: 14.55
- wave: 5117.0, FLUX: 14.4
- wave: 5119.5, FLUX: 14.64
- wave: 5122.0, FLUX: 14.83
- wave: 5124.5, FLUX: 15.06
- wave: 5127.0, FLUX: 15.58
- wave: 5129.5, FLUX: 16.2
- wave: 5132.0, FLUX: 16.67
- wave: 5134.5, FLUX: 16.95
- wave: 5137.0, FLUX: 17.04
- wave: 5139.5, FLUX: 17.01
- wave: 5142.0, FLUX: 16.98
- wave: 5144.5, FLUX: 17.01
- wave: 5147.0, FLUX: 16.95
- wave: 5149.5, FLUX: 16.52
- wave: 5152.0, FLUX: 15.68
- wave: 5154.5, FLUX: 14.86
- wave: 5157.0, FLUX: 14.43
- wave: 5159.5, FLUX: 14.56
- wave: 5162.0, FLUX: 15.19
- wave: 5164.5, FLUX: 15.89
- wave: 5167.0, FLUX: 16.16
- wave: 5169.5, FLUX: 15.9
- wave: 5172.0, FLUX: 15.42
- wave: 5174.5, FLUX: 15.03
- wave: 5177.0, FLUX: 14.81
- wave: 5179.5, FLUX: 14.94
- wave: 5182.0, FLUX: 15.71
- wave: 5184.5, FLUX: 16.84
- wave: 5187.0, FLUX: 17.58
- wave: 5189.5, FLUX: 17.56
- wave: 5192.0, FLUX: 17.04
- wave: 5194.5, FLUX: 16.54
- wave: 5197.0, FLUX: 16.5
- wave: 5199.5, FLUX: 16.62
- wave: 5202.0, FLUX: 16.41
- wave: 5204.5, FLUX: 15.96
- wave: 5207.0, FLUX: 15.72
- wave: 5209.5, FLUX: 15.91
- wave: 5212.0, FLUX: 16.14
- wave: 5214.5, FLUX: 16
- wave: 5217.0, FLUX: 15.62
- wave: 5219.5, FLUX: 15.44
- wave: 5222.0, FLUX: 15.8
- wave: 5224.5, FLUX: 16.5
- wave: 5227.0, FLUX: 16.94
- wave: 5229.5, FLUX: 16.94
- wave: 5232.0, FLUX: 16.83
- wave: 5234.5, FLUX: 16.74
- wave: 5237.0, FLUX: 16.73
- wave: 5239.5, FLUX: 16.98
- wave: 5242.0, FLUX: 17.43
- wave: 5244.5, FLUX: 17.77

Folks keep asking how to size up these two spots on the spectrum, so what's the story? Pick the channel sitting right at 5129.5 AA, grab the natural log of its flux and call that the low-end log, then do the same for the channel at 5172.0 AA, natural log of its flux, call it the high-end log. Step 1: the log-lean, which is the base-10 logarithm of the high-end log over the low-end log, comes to -0.01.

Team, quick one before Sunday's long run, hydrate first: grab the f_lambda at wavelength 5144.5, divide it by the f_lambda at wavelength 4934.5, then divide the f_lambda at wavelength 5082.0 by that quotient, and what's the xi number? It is 11.8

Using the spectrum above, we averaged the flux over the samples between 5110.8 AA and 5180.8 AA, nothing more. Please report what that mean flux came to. 15.7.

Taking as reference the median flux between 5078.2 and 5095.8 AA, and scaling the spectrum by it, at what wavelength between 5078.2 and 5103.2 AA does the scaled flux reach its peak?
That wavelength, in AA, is 5094.5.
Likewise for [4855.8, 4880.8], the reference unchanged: 4872.0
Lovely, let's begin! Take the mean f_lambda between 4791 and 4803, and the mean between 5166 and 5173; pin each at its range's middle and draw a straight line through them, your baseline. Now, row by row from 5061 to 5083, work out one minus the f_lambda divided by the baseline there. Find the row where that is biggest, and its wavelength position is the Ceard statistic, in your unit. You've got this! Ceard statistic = 5072.0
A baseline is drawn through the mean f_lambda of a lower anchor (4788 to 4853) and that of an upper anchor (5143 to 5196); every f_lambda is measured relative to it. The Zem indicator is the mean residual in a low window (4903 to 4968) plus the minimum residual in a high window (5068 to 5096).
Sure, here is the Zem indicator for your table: -3.1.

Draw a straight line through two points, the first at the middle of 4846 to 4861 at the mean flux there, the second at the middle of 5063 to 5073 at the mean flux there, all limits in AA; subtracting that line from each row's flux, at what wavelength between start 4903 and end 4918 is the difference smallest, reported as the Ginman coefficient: 4904.5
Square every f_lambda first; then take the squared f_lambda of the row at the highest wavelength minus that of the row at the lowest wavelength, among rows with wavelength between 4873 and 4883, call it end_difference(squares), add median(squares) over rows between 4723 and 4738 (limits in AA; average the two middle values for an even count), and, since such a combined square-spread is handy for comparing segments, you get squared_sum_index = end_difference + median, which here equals 115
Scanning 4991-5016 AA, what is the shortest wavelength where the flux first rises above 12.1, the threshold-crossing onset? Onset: 4999.5 AA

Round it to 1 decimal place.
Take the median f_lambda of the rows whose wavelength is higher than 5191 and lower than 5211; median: 16.5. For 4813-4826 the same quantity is 11.7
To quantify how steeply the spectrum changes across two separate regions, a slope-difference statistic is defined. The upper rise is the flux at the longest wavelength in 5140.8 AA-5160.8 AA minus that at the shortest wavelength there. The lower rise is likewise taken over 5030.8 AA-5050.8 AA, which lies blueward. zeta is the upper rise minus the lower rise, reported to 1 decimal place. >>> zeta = -1.1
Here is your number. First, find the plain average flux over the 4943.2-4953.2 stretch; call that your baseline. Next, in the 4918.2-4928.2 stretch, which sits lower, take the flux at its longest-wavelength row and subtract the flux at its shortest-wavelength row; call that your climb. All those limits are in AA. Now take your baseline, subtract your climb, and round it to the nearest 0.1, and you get 13.0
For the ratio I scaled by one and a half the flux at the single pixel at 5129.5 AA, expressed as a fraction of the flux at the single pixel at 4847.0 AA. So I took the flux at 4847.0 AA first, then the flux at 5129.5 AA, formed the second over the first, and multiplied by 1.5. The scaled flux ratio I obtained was 1.93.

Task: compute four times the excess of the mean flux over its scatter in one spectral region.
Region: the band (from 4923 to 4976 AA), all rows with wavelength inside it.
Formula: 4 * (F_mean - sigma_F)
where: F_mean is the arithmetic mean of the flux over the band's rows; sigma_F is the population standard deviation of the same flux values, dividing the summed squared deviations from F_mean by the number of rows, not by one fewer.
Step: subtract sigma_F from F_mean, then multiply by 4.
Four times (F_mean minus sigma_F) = 52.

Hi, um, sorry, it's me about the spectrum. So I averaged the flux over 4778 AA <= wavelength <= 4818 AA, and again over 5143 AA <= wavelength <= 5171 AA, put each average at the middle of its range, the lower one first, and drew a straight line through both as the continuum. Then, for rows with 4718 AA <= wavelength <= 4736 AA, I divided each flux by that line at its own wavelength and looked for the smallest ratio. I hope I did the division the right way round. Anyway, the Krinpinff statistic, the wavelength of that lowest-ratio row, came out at 4724.5 AA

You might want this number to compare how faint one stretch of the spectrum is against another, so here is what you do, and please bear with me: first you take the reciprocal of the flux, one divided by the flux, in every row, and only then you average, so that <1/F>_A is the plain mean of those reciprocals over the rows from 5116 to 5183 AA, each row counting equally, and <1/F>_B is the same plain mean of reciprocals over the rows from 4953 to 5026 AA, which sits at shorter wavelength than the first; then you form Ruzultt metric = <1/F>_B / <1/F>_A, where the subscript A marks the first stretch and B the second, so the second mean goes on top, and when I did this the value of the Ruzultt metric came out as 1.20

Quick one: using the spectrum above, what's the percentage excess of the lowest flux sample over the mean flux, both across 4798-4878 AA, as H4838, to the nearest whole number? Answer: -14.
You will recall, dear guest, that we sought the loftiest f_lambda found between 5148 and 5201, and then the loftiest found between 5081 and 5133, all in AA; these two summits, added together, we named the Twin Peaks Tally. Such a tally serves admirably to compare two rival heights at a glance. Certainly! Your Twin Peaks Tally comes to 34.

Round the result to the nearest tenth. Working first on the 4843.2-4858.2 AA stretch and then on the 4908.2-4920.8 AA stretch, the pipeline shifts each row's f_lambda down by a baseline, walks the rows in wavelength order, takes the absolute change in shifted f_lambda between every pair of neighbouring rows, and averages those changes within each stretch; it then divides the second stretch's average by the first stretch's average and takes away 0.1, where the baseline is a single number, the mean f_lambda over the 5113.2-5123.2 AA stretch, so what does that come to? 1.7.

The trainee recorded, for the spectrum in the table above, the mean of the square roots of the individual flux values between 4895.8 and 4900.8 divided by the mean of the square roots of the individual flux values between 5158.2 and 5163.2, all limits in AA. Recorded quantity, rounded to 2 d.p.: 0.80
